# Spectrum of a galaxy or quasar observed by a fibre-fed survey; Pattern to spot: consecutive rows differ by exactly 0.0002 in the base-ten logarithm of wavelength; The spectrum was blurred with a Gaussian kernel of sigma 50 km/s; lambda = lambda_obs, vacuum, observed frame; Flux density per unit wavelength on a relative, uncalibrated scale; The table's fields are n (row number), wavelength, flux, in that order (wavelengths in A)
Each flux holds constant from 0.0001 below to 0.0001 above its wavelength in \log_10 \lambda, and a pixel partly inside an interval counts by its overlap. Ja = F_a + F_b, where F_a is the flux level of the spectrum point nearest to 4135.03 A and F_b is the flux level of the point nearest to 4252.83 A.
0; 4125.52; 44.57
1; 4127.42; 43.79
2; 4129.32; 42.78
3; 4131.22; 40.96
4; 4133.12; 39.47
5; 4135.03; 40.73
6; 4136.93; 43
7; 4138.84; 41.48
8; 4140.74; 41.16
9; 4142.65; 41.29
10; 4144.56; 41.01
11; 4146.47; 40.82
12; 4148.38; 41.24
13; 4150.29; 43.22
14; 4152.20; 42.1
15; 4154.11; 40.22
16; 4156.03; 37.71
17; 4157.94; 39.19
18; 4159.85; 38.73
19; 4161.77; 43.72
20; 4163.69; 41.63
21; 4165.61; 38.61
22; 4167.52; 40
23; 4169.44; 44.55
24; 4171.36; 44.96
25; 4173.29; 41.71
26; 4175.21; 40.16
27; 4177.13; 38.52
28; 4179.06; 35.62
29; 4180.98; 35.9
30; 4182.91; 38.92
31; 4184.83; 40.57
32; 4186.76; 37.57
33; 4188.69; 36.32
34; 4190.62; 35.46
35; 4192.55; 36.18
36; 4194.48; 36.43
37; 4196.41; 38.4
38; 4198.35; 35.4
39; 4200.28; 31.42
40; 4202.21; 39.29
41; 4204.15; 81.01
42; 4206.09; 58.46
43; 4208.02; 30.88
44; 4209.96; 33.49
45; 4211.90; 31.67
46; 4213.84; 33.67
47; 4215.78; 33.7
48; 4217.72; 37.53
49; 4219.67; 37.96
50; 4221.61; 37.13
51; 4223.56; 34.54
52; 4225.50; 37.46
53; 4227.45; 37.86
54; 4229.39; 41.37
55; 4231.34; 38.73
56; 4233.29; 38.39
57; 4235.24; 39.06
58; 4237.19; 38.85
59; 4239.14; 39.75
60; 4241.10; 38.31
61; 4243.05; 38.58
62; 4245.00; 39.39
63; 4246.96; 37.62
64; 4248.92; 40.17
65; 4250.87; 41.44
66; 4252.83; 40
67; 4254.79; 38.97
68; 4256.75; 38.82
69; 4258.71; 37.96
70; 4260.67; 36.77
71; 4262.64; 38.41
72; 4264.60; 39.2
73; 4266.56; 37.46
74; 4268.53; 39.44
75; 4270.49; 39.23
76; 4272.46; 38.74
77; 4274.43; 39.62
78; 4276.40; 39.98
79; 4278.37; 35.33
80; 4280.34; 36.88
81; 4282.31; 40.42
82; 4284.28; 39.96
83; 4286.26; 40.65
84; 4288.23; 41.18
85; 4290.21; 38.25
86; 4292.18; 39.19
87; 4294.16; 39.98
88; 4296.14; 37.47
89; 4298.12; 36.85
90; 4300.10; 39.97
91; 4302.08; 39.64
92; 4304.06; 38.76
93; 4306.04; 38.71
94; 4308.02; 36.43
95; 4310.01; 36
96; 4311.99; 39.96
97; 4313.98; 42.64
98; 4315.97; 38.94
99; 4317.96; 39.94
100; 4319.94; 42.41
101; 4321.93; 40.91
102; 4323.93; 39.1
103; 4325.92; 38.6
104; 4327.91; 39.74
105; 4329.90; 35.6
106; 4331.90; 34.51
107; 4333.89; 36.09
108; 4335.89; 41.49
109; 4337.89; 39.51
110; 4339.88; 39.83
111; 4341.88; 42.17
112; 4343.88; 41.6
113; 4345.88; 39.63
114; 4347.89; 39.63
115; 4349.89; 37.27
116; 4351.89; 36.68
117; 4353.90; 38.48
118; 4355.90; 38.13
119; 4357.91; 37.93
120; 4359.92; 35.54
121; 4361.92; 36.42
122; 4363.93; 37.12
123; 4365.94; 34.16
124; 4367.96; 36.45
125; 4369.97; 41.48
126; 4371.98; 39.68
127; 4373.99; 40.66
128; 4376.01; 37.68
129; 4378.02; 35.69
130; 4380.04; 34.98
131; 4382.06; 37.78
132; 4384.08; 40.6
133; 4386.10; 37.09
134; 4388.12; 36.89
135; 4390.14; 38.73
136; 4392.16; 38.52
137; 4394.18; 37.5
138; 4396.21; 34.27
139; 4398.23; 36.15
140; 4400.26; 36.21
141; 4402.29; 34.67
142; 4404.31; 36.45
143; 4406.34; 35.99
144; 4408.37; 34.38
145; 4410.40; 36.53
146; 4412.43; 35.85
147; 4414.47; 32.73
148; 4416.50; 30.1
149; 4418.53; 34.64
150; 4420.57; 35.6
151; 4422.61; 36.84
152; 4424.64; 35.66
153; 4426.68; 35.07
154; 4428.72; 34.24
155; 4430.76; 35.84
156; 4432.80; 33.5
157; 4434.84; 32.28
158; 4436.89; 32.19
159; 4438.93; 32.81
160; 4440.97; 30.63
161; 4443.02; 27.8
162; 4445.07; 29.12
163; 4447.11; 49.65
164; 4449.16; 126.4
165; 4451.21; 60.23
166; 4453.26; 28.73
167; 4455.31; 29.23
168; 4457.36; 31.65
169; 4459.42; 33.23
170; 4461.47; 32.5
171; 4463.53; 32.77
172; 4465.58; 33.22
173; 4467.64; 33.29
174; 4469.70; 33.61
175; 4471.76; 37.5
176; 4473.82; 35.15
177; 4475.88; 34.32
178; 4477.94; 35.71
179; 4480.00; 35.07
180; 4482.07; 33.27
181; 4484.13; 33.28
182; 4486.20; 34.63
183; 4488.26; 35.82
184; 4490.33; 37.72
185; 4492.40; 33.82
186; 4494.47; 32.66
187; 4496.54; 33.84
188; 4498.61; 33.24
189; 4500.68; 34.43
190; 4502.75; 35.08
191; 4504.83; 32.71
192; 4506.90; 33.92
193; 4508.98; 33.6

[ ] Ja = 81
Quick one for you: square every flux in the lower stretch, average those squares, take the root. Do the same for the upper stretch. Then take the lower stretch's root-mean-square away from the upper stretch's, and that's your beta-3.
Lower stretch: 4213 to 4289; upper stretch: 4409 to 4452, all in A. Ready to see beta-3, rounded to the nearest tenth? 6.4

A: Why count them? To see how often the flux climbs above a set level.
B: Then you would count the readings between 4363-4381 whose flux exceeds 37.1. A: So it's 5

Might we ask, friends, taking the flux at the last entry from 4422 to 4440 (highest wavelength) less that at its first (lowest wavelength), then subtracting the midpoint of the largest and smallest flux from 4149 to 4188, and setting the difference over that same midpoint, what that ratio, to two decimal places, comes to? -1.10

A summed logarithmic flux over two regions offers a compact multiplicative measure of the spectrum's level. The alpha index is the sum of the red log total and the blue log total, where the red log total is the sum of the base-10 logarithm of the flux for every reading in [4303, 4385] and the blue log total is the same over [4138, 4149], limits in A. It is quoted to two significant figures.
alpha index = 75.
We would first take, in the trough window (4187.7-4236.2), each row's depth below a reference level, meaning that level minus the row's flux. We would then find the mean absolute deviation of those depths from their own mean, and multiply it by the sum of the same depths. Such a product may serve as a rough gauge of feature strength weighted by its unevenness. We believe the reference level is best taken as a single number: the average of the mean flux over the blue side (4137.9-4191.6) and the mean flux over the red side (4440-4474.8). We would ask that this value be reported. 170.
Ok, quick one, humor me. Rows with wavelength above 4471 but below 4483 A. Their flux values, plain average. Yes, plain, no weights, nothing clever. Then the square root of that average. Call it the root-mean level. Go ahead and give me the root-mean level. 5.93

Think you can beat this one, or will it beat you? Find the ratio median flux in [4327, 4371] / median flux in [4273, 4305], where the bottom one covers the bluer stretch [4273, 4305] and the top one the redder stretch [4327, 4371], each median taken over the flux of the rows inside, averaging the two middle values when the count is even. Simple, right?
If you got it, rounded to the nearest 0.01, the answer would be 0.96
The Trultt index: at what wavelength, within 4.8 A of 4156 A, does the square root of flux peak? 4152.20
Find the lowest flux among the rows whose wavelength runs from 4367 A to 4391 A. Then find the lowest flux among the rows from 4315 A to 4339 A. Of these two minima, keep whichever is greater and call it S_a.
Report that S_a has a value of 35.0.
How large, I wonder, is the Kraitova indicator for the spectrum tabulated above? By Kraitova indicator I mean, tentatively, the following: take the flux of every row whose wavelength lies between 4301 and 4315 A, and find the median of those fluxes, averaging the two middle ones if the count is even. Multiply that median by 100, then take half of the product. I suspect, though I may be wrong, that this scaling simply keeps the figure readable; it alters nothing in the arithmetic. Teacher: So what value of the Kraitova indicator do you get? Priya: 1938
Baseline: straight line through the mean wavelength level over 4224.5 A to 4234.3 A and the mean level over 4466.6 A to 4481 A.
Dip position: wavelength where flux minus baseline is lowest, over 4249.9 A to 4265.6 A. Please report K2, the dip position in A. 4260.67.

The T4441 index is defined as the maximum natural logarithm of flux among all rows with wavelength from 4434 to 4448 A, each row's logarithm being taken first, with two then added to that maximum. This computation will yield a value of 5.90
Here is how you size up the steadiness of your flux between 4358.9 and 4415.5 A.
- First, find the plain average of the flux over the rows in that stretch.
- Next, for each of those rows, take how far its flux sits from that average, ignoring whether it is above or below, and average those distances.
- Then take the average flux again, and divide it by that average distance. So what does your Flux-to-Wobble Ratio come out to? 23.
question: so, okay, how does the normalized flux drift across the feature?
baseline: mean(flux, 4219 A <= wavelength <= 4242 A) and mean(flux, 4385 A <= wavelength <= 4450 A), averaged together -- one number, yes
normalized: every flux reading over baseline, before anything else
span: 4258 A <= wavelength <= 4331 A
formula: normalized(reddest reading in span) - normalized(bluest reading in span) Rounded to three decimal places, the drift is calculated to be -0.062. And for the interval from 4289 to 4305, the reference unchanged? 0.013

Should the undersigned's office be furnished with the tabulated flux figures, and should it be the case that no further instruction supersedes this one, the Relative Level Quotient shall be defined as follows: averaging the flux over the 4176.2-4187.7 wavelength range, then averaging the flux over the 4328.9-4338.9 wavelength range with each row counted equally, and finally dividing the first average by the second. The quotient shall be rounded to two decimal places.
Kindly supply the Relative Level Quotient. 1.01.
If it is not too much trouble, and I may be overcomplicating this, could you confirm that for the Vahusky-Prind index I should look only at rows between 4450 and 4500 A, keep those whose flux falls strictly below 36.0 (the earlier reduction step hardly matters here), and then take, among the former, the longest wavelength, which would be 4498.61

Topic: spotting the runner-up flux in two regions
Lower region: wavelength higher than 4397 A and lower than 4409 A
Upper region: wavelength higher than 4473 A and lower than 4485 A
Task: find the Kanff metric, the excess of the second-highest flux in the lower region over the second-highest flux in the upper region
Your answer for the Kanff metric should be 1.1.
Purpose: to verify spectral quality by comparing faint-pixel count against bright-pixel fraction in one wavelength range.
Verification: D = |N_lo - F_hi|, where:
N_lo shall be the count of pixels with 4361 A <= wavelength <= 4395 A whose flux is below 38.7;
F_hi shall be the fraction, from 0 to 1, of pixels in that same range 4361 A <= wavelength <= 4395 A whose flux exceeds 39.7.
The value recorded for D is 11.8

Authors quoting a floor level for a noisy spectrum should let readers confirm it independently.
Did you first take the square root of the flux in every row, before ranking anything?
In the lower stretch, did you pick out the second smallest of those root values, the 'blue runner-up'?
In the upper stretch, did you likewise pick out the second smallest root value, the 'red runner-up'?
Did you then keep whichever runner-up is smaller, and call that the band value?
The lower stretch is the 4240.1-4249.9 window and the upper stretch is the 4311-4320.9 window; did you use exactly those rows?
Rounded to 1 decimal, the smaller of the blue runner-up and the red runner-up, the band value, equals 6.2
